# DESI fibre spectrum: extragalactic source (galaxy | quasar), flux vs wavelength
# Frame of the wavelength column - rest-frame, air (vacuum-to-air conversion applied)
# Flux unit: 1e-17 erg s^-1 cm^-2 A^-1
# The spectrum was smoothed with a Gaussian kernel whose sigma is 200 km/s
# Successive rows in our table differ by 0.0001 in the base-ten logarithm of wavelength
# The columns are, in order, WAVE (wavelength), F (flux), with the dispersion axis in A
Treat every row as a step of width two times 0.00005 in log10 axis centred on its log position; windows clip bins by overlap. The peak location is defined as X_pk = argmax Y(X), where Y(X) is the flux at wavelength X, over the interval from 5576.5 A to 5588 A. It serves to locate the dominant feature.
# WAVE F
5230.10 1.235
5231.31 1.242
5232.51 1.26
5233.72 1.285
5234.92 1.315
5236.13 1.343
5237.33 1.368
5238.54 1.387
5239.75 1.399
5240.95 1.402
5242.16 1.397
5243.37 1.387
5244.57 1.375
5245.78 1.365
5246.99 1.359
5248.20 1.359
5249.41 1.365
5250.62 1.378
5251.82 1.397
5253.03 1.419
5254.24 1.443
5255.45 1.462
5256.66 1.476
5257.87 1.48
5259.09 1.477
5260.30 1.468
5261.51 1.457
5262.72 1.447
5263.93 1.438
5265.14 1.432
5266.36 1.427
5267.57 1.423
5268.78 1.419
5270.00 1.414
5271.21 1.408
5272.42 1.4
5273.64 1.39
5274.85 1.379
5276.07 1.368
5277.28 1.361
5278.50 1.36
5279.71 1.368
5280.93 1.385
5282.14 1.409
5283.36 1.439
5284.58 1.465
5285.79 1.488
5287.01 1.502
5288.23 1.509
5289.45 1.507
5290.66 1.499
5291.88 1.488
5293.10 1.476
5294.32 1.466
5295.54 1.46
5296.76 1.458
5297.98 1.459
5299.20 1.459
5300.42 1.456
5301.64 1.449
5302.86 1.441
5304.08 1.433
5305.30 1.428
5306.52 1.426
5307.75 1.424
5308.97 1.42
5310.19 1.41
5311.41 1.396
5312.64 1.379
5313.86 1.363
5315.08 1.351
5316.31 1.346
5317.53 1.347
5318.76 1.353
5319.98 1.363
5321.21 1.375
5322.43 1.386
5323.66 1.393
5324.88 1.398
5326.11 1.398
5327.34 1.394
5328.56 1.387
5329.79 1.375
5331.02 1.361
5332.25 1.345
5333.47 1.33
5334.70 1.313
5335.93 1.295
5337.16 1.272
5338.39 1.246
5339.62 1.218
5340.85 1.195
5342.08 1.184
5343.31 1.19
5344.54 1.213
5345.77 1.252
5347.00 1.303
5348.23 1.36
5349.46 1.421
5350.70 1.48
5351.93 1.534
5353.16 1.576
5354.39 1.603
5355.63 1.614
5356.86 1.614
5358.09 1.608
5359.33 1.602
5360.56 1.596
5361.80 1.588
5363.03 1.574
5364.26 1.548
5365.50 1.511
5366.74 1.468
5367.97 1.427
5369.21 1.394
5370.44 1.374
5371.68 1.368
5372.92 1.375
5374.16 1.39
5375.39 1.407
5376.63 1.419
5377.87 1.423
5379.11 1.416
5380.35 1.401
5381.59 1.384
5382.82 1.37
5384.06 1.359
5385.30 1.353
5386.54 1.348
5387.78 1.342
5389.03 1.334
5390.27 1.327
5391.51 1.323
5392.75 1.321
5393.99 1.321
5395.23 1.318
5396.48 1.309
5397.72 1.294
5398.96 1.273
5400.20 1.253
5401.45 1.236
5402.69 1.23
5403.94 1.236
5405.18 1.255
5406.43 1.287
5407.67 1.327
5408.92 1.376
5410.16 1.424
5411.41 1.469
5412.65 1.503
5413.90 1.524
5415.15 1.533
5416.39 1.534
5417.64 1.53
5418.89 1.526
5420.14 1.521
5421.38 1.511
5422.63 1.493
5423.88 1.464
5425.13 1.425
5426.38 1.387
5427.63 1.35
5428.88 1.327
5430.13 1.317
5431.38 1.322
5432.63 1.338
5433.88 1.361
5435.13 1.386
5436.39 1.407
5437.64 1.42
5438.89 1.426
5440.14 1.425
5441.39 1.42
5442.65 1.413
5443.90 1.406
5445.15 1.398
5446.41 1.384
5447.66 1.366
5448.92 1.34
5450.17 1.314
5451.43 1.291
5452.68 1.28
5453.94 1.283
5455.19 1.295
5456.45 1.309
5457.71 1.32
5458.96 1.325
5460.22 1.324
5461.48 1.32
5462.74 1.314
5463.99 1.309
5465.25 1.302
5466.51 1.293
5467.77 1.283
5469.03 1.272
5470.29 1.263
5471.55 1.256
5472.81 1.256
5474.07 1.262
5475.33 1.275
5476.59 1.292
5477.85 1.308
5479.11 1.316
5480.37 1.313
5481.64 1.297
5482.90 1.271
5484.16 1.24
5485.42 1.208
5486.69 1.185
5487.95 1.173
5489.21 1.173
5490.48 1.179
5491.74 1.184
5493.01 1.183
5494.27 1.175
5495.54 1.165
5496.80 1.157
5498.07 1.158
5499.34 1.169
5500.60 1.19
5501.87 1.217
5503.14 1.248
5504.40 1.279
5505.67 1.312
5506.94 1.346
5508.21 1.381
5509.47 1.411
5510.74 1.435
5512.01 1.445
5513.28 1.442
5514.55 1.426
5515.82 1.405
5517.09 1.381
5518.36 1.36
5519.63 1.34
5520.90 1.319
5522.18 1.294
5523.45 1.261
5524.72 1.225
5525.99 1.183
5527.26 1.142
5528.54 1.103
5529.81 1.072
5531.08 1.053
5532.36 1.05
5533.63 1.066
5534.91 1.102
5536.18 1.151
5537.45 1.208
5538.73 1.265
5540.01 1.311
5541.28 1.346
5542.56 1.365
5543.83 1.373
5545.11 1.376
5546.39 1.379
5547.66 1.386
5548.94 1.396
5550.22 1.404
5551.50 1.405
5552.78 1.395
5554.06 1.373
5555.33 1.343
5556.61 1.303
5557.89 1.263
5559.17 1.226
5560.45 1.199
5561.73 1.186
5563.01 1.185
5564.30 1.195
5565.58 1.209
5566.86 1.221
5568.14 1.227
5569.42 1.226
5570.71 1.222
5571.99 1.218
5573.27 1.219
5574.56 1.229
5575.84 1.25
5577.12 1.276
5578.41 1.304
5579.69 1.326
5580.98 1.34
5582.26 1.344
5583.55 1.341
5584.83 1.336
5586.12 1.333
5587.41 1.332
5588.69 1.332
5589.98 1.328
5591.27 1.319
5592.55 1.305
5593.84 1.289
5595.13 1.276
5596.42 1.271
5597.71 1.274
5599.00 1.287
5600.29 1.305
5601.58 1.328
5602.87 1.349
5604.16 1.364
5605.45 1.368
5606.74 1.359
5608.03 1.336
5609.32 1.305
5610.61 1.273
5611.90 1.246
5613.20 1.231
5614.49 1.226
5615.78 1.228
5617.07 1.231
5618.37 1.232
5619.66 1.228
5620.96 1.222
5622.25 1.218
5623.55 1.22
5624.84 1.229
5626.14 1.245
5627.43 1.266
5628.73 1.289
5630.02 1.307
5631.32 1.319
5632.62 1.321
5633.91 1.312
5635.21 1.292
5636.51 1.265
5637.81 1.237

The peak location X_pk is 5582.26 A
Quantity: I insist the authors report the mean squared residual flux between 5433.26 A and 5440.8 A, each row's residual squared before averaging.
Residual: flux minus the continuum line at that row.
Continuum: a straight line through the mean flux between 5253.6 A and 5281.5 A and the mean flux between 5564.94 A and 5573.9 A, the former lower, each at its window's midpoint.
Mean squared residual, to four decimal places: 0.0098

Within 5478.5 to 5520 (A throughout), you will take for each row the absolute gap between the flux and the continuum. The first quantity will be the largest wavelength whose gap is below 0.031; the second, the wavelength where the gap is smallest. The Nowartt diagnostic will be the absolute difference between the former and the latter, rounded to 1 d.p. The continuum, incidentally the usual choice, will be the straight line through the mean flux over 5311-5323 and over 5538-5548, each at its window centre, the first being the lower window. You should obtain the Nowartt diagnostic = 12.7 A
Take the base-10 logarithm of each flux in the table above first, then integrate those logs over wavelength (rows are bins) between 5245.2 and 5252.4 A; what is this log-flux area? 0.99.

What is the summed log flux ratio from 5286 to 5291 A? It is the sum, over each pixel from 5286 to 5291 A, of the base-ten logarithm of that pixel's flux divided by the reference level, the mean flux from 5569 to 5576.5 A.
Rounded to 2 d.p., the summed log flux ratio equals 0.35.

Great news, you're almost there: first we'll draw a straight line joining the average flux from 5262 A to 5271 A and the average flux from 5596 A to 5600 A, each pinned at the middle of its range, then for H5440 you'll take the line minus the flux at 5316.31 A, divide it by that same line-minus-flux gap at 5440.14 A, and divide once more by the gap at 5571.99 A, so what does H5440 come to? -11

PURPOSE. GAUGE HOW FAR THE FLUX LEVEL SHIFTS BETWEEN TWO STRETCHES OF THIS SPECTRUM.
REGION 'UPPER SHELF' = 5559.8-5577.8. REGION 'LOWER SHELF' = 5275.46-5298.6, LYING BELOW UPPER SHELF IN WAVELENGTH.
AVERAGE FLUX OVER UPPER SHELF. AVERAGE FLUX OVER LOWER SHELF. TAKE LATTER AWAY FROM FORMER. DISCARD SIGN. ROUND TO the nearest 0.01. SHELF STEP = 0.23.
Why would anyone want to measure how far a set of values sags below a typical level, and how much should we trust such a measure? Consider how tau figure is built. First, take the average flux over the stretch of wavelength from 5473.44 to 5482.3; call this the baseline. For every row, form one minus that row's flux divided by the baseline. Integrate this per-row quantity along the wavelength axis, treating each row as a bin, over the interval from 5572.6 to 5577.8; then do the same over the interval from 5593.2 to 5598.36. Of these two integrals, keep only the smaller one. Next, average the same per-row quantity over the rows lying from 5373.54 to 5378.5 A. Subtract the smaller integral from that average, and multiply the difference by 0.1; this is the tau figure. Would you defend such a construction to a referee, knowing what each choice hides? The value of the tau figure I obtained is -0.016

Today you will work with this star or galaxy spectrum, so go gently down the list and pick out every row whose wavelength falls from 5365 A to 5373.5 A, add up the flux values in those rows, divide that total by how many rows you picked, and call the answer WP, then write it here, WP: 1.42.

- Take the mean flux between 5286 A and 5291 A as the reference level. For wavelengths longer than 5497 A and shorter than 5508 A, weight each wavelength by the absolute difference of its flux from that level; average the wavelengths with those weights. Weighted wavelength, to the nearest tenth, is 5501.8 A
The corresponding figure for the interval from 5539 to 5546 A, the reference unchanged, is 5542.3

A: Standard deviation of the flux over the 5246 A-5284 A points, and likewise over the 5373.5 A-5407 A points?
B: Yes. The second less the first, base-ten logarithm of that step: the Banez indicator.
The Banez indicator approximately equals -1.7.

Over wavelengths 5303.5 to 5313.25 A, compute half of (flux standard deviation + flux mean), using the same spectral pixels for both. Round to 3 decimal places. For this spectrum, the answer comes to 0.716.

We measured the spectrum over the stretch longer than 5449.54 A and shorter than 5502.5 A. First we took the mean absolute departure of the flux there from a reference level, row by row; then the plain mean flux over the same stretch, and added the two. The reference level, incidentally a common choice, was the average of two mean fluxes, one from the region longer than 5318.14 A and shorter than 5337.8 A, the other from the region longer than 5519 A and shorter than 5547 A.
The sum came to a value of 1.31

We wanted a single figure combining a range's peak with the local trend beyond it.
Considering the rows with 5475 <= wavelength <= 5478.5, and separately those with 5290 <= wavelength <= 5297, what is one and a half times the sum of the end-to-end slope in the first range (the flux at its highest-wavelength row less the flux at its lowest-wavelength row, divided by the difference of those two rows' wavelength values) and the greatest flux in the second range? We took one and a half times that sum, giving 2.27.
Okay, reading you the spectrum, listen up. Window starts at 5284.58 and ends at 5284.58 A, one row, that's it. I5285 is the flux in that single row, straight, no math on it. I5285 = 1.465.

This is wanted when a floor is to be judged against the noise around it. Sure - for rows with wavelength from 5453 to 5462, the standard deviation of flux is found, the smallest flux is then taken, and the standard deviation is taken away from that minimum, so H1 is 1.27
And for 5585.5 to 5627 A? 1.17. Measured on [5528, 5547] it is 0.92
